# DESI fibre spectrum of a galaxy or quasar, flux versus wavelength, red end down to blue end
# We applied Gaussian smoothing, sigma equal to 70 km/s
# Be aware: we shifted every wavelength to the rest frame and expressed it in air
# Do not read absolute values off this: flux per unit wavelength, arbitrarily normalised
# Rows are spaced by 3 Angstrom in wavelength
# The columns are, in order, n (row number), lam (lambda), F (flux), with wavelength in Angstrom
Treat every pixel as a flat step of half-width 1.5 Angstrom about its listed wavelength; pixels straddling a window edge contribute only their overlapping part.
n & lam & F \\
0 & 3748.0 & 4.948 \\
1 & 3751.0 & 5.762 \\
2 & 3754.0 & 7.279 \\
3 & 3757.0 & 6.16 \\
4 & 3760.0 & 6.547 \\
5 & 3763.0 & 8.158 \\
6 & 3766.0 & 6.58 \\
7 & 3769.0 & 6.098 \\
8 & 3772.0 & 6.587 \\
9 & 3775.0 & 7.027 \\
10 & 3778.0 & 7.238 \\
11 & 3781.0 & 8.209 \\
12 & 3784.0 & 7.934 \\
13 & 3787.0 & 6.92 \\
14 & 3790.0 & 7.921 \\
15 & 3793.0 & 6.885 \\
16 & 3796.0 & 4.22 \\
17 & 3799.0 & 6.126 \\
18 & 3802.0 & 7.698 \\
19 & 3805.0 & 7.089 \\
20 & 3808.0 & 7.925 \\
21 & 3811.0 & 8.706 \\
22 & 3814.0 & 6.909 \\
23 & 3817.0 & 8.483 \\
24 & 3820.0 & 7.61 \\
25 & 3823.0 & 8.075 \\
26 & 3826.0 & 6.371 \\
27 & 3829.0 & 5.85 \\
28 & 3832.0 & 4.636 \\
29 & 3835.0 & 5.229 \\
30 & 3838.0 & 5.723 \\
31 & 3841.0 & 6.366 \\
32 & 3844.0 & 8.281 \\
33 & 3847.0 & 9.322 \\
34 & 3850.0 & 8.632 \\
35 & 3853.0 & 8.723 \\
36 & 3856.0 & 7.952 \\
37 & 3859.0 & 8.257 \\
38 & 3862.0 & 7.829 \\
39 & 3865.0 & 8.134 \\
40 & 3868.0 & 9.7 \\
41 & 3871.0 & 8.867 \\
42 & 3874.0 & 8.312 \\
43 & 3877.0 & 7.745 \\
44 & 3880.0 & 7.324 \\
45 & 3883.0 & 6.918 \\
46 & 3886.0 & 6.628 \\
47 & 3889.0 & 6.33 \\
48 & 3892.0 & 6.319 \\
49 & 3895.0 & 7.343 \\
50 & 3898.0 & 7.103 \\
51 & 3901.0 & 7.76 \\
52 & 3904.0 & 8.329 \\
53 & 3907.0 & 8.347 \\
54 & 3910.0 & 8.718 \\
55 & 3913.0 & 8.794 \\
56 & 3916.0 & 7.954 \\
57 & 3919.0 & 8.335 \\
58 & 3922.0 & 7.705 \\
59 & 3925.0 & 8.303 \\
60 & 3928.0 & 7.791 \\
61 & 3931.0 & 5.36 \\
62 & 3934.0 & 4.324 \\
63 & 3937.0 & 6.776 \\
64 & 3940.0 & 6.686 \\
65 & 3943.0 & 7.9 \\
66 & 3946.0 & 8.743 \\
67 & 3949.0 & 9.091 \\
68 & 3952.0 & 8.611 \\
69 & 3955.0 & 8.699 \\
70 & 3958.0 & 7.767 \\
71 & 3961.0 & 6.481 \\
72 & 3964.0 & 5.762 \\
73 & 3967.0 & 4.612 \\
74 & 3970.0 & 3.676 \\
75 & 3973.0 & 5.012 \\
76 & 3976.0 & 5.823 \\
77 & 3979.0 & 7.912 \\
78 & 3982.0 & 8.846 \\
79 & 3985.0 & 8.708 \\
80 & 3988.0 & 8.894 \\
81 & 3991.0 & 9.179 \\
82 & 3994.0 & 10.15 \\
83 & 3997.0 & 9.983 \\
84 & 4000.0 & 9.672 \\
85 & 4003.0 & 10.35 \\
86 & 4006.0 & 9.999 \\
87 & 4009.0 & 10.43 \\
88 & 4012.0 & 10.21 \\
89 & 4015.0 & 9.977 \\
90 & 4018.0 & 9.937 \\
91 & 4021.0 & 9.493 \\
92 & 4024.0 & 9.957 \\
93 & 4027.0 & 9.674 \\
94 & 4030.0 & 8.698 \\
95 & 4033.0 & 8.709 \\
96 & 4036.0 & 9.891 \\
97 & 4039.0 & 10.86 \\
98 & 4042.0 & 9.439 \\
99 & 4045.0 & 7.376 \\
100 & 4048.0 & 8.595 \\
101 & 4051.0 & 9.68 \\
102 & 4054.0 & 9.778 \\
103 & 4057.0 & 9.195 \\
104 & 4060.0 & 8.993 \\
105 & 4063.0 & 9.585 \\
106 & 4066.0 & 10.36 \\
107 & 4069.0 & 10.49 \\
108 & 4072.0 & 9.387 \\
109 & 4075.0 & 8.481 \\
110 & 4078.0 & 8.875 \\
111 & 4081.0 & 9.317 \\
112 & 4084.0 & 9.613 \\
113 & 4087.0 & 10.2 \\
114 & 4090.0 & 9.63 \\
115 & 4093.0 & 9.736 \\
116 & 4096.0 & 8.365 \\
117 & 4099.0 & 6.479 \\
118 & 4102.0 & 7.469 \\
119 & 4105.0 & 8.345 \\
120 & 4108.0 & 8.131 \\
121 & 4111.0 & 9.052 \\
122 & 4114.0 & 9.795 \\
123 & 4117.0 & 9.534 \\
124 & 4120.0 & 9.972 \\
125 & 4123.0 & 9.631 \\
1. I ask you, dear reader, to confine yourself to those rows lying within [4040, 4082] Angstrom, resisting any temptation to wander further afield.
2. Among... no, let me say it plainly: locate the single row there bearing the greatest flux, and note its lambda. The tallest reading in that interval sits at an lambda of 4069.0 Angstrom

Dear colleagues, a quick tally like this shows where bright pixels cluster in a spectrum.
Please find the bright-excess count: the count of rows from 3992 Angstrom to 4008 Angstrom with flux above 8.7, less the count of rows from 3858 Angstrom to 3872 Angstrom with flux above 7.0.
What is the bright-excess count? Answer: 0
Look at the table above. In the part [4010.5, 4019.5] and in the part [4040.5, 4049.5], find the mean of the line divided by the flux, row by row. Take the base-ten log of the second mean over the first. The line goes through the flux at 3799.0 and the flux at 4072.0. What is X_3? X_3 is 0.10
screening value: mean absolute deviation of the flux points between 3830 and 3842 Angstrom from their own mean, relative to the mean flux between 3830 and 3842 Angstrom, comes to 0.10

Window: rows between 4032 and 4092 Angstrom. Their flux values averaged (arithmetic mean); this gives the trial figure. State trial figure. 9.4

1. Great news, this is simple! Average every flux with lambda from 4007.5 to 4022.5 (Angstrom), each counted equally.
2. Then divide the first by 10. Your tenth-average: 1.00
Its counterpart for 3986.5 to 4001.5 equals 0.96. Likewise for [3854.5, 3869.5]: 0.84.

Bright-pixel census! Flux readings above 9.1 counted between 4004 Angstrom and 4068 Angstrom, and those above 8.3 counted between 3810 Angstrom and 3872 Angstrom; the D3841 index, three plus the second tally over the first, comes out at 3.44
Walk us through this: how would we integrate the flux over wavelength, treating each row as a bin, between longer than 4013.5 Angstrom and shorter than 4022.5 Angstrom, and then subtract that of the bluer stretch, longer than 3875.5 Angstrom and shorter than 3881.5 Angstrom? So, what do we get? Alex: 43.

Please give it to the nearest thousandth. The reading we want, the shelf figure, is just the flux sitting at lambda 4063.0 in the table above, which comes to 9.585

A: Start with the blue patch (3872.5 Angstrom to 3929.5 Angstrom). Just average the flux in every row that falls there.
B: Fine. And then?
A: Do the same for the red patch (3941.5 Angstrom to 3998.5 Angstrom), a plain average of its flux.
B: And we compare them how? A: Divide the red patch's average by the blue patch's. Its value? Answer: 1.00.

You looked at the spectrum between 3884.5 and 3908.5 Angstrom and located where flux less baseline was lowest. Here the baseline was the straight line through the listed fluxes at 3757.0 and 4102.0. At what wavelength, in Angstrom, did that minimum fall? 3892.0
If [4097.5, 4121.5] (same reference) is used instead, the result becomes 4099.0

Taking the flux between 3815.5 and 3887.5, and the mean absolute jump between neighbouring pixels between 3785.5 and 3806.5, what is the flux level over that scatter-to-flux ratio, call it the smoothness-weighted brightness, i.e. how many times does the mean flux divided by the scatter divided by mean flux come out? 39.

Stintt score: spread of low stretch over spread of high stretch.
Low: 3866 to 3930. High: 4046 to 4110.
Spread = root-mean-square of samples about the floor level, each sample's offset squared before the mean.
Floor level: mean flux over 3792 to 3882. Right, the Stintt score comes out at 0.50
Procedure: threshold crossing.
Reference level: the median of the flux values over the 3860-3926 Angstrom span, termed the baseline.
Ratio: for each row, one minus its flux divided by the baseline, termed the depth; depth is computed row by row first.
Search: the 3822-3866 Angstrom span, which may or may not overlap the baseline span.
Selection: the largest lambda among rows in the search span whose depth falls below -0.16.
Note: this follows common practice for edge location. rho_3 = 3847.0 Angstrom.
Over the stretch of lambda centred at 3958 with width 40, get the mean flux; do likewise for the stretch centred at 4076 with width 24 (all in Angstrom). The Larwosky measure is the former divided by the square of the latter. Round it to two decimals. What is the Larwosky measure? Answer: 0.07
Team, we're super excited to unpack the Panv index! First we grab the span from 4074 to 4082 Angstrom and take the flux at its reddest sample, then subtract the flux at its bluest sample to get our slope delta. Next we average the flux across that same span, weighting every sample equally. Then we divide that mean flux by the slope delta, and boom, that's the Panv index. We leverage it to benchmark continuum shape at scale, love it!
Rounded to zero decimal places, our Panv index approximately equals 11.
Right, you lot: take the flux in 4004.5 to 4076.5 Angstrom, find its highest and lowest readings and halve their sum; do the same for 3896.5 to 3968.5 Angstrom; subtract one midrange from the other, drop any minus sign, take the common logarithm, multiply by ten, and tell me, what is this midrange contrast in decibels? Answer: 4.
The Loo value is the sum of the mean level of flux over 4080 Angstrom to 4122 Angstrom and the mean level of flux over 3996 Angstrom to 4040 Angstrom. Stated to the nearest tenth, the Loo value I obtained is 18.8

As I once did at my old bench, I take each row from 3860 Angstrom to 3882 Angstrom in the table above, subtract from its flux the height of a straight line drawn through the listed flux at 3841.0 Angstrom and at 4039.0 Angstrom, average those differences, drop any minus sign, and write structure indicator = 1.2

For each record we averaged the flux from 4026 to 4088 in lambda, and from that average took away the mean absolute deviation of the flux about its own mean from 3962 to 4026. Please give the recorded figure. 7.65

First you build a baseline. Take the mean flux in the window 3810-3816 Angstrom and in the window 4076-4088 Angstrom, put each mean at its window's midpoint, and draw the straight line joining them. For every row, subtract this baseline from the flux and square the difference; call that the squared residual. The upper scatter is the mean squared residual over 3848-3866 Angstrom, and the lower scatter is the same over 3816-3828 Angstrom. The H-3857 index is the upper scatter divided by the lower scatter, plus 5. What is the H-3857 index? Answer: 5.2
